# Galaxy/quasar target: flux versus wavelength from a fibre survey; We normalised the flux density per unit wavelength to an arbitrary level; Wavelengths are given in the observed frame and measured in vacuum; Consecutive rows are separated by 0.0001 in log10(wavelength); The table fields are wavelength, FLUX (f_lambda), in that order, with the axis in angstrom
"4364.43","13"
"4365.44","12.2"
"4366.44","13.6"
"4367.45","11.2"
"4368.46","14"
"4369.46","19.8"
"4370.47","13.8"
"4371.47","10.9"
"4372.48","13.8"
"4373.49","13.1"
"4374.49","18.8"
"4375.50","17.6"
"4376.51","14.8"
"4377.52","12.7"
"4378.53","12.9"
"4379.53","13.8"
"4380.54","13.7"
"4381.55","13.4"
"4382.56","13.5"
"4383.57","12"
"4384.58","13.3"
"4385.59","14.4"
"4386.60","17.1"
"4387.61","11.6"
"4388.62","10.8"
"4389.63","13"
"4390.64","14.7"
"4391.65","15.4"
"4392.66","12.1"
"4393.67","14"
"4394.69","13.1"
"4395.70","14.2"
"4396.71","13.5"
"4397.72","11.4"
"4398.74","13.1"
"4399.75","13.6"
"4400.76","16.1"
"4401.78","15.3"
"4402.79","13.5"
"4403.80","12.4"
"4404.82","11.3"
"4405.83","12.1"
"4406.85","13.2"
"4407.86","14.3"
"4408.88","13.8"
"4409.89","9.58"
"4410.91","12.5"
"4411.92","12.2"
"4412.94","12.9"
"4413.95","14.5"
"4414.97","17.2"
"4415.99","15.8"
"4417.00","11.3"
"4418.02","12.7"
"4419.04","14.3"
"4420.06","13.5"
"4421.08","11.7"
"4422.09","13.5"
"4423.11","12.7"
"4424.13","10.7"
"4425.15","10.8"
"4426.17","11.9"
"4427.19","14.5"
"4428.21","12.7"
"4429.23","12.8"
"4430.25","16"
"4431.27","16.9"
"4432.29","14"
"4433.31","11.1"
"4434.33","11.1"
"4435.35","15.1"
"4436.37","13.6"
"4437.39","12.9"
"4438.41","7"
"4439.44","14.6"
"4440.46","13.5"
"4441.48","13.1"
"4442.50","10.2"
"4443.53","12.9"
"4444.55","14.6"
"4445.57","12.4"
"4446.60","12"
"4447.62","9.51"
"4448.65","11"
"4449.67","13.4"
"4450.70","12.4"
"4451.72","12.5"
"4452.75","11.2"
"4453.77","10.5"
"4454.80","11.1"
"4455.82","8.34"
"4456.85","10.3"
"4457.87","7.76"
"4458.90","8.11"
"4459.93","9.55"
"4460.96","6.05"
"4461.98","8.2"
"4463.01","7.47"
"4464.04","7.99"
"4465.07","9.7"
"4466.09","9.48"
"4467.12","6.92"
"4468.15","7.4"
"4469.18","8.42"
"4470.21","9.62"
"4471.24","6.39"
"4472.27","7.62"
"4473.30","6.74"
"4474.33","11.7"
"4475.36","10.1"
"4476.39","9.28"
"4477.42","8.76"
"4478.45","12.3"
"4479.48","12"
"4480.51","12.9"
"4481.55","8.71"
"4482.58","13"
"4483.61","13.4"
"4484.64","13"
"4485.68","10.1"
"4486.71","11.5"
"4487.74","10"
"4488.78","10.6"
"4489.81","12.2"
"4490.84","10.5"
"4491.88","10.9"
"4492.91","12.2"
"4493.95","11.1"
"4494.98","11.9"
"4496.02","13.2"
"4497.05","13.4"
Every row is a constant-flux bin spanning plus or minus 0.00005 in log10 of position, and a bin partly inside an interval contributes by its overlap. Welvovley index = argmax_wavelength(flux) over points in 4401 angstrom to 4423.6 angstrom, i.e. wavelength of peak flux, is 4414.97 angstrom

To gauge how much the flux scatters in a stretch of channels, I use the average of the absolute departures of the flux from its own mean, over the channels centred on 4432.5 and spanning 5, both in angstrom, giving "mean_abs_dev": 2.2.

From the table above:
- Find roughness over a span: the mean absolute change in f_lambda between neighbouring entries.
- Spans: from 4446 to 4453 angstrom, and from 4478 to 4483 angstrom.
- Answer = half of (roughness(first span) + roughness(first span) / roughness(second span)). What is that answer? 1.0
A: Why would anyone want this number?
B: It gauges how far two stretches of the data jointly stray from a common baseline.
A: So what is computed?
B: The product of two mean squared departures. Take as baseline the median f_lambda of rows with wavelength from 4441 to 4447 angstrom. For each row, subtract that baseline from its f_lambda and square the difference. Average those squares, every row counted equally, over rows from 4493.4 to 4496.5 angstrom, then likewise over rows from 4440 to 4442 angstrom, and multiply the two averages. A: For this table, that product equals 1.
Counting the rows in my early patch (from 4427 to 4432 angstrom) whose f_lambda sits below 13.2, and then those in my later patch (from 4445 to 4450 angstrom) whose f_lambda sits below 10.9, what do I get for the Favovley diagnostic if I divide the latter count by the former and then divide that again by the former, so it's 0.25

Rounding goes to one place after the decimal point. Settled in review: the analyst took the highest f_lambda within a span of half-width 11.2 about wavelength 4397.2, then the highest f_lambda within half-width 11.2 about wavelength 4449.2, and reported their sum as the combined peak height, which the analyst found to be 31.7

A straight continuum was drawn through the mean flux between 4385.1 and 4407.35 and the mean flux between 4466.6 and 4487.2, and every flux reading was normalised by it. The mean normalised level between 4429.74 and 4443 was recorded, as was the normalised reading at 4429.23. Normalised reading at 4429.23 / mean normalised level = 0.96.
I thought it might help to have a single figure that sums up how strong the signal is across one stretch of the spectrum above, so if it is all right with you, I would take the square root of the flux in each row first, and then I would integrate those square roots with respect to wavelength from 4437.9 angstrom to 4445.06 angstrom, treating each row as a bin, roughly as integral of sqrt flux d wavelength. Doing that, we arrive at 25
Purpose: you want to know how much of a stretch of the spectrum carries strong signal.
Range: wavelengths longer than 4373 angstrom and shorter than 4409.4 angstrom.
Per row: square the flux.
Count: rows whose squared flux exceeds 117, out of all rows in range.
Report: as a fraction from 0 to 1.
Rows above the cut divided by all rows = 0.97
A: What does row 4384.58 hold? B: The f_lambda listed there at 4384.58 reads 13.3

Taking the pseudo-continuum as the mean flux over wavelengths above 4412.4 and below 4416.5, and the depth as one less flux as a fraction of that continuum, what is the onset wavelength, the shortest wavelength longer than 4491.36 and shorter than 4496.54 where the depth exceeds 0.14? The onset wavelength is 4491.88 angstrom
